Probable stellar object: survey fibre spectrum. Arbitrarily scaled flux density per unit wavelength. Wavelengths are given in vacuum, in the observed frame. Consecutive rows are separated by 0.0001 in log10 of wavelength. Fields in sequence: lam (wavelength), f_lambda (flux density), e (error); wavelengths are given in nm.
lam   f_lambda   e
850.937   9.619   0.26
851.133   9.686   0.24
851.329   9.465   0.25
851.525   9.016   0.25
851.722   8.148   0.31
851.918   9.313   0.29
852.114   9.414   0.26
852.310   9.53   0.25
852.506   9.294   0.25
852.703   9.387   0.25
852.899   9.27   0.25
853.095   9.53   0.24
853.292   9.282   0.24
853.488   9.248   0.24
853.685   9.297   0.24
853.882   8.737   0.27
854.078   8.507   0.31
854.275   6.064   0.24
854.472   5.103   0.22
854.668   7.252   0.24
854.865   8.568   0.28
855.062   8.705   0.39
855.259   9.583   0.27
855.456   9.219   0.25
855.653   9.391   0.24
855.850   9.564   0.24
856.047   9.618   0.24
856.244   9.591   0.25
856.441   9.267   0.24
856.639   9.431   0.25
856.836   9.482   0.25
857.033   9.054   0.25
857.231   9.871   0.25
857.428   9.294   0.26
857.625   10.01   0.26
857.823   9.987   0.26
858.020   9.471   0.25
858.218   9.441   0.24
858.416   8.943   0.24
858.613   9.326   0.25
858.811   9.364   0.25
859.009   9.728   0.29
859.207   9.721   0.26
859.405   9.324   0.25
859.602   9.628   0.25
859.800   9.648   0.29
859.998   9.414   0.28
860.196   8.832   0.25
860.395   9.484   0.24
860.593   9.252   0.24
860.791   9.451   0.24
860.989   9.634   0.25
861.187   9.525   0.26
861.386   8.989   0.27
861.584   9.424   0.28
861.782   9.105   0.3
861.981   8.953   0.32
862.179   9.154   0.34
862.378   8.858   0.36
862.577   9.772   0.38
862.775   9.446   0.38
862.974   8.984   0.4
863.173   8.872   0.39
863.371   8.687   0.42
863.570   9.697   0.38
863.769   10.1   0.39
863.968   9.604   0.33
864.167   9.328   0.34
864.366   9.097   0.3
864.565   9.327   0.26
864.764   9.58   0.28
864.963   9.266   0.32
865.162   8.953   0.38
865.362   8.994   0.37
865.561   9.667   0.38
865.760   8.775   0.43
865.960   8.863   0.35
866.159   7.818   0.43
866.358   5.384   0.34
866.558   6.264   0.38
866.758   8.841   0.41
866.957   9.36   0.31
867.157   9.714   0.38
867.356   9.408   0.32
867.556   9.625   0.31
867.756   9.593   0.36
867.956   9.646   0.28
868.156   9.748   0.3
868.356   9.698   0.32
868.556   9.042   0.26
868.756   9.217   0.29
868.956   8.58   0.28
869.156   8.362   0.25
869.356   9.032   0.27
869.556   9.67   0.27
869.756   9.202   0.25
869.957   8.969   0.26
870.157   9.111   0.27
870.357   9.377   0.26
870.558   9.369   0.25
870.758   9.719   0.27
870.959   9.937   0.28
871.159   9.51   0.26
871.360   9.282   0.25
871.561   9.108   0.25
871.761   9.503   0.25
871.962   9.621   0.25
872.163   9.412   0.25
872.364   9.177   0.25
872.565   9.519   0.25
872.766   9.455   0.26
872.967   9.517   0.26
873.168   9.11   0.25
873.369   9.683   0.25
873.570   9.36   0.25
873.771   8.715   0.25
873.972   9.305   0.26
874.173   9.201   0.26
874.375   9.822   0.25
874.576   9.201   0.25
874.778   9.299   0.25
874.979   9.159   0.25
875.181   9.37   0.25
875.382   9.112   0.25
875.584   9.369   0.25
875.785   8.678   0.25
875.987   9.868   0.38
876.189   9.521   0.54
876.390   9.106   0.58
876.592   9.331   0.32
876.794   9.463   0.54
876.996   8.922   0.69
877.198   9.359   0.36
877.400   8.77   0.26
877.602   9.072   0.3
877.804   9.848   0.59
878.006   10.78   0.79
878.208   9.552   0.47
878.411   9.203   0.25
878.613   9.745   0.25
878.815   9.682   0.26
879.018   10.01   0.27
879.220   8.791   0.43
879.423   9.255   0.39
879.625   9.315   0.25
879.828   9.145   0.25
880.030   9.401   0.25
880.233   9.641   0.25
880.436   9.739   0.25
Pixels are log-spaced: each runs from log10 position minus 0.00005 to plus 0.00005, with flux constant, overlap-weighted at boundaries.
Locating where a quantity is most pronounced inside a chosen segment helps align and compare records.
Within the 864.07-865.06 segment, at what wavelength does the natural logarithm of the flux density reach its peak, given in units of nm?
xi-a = 864.764 nm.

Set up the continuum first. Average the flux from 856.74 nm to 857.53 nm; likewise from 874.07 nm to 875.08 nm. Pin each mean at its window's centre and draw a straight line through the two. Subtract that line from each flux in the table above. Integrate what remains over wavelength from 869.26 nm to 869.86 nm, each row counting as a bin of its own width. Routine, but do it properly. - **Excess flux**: -0.036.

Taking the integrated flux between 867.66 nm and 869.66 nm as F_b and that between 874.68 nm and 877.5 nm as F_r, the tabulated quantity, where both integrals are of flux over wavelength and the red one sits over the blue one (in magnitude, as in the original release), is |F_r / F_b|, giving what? 1.4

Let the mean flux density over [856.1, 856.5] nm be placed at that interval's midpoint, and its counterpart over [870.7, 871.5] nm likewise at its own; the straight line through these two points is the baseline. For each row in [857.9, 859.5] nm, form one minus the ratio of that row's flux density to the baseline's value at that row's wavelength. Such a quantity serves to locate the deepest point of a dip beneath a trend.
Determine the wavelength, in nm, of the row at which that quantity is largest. 858.416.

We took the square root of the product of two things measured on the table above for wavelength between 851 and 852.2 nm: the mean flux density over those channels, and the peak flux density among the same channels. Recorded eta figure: 9.43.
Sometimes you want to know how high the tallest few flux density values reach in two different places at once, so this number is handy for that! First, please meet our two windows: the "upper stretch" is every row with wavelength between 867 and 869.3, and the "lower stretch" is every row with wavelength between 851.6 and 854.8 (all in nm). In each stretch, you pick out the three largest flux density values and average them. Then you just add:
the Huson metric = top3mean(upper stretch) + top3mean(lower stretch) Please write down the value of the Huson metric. 19.2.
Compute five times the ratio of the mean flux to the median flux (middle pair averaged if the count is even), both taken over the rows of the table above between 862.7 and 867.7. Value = 4.83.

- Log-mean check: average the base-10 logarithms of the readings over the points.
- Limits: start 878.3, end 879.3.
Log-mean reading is 0.977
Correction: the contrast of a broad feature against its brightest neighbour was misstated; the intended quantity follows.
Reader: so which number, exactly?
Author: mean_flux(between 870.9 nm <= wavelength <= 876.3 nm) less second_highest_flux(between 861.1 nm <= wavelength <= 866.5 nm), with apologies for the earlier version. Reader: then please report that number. -0.41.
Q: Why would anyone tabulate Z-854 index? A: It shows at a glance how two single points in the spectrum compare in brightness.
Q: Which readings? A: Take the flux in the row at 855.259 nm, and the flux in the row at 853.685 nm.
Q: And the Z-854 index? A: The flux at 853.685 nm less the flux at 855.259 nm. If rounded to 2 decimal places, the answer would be -0.29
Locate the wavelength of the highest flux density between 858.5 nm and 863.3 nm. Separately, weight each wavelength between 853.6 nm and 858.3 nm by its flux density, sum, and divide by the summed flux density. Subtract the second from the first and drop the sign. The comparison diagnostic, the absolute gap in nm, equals 6.52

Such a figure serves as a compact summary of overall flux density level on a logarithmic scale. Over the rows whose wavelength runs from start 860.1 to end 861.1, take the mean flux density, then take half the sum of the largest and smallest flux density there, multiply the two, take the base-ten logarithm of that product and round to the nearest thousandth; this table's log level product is 1.935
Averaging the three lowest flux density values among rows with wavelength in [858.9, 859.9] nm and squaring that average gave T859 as 91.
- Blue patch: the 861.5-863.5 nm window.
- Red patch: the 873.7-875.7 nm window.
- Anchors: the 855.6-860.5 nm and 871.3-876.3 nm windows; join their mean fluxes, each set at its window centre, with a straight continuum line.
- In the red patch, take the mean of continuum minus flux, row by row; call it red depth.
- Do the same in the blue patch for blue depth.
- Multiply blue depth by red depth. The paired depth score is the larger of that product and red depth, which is 0.07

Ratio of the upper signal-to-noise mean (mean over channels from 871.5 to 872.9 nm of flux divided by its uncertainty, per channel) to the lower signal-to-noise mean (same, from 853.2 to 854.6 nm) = 1.17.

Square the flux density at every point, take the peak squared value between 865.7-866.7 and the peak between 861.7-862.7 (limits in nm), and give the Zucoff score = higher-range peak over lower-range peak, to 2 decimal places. 0.82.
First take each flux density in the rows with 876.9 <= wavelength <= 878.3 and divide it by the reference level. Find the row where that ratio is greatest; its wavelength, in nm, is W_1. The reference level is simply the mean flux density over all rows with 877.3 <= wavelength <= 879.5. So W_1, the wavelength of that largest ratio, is 878.006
